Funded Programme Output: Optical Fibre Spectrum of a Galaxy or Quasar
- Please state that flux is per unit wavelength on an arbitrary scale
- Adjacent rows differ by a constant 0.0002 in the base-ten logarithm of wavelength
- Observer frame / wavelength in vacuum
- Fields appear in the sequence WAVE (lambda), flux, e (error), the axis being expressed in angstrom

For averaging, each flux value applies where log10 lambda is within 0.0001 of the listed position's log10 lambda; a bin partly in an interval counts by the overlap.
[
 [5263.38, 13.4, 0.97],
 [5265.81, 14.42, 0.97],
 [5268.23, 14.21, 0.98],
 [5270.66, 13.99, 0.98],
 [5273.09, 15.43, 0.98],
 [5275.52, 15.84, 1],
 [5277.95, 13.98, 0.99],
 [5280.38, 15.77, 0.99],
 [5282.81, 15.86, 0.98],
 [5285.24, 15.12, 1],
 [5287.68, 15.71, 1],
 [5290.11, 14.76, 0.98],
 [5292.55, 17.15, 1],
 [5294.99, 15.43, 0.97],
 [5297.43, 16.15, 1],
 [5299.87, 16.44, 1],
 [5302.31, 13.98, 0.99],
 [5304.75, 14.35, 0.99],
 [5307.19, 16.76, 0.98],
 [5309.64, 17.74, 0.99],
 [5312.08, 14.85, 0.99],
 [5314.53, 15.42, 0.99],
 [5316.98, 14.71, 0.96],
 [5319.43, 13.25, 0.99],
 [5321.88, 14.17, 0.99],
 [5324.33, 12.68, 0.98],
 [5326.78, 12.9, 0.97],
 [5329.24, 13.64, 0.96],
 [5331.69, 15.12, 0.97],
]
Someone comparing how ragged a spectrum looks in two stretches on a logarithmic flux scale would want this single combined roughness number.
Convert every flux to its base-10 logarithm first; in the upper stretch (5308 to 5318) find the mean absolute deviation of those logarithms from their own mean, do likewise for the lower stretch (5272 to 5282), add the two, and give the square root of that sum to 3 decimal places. 0.215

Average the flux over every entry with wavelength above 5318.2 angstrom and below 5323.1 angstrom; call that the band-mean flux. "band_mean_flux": 13.7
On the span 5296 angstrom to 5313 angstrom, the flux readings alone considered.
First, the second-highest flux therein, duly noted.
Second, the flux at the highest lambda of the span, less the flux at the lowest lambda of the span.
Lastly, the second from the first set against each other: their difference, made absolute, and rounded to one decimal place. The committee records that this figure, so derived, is 18.1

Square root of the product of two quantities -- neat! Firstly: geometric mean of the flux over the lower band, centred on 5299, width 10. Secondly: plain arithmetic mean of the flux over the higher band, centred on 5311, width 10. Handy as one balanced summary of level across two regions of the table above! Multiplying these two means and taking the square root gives 15.8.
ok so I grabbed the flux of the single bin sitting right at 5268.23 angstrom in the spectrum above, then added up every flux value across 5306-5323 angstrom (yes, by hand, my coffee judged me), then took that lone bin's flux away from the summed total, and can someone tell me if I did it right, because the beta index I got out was 92.7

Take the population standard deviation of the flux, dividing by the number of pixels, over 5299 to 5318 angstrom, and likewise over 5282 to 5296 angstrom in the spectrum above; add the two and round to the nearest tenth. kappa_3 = 2.0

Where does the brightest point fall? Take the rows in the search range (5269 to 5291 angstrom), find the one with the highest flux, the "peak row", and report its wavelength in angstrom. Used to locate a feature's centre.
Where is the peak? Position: 5282.81 angstrom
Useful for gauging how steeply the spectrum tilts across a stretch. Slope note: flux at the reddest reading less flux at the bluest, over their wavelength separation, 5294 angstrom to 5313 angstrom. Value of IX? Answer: -0.03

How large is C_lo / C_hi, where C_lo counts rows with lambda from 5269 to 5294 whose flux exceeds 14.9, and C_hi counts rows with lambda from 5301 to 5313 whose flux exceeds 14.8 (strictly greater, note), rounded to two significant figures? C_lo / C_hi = 2.3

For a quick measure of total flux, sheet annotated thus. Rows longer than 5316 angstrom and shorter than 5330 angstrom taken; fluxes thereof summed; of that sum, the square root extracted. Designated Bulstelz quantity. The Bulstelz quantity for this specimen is 9.0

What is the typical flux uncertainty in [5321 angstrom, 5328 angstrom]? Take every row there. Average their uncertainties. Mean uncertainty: 0.980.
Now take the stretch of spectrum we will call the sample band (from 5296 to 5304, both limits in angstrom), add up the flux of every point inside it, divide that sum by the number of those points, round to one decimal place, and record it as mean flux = 15.5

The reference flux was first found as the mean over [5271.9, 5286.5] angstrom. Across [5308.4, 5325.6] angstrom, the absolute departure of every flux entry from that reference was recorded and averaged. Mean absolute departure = 1.36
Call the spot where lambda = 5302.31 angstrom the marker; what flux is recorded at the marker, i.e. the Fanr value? 13.98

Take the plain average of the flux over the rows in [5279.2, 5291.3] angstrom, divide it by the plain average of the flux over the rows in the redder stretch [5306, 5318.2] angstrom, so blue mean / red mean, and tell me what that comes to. 0.97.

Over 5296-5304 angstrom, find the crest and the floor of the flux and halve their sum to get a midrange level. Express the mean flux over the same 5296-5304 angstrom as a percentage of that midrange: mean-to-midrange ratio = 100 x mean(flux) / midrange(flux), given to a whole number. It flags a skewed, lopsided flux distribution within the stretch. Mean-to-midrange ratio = 102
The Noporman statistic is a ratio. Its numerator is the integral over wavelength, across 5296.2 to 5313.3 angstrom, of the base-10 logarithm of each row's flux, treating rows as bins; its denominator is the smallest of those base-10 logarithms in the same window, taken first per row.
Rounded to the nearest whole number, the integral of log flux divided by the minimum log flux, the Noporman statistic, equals 18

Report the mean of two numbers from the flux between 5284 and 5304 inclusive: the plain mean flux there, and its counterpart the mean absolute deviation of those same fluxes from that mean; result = 8.2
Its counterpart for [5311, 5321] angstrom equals 7.6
